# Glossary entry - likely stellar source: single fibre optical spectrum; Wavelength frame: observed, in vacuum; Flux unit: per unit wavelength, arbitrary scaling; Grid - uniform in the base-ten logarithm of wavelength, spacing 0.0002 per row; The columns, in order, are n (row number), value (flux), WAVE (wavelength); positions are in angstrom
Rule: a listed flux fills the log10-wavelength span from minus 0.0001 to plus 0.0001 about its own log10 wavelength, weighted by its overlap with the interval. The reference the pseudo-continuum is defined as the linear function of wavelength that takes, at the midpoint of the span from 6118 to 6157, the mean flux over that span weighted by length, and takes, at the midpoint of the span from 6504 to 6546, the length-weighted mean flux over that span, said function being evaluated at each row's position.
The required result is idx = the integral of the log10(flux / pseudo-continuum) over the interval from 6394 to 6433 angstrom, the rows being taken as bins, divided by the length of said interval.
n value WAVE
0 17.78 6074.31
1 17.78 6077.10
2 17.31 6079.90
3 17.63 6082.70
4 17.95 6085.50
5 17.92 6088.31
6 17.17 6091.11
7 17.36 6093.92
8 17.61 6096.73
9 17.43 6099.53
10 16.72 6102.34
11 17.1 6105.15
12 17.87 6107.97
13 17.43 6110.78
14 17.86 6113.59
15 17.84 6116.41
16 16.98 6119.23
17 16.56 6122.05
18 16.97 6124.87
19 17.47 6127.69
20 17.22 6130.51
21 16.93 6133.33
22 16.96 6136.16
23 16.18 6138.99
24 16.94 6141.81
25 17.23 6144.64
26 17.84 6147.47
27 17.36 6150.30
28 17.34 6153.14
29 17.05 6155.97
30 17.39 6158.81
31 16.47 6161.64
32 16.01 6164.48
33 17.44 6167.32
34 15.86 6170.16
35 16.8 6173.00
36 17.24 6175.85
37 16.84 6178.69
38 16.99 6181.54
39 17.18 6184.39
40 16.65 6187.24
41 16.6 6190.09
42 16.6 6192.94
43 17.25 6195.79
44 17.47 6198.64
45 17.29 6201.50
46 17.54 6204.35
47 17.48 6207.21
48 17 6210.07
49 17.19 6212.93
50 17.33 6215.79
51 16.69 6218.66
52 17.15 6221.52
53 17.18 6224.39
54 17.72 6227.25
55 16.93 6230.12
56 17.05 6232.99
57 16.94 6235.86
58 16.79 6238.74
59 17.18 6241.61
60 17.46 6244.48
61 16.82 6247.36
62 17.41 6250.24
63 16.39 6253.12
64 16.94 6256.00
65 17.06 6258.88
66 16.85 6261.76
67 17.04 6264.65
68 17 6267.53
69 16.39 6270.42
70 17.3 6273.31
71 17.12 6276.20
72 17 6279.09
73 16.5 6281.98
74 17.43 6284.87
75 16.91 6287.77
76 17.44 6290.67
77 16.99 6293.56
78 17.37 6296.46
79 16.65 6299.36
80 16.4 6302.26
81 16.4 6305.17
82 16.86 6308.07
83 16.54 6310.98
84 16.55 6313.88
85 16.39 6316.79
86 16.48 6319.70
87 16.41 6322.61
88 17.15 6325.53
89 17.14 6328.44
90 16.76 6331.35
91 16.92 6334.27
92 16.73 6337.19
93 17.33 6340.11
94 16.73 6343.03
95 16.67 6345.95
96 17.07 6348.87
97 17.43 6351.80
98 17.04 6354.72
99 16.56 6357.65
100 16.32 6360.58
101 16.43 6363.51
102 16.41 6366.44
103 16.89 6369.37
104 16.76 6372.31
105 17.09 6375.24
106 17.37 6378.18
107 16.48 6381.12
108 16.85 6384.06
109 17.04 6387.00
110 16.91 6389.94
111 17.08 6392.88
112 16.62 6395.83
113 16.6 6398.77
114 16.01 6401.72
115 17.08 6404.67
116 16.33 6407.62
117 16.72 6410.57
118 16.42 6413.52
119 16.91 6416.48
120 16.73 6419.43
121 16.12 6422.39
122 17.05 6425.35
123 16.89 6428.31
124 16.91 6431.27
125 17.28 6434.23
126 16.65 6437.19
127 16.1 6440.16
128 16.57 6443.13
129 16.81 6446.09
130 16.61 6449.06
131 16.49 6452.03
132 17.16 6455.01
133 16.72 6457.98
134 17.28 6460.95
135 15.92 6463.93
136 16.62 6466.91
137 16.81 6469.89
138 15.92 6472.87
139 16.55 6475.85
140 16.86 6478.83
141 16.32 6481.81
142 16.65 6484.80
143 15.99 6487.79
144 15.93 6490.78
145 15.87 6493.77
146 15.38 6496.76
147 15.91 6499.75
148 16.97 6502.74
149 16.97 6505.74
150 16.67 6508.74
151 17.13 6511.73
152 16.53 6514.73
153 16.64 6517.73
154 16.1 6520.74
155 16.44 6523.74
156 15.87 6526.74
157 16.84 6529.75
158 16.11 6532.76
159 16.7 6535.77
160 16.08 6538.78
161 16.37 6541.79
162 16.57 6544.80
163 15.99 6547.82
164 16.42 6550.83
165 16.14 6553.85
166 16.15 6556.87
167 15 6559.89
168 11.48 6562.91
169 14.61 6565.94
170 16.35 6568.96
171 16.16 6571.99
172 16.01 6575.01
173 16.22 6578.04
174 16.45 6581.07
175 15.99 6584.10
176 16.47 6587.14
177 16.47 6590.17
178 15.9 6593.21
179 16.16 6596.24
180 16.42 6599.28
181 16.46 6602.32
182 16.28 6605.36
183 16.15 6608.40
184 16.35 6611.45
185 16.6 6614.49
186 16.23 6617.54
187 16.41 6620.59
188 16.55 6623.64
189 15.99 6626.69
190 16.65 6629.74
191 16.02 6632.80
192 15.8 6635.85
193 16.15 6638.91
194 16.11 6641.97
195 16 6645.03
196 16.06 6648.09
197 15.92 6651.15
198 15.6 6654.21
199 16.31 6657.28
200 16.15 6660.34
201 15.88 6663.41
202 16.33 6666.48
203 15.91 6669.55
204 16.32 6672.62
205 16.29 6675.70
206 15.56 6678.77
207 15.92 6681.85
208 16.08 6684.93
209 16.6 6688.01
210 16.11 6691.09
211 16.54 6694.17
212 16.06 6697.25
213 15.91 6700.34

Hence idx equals 0.000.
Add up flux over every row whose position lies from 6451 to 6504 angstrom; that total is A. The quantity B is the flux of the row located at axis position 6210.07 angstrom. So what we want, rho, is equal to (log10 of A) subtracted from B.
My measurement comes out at 14.5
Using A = 295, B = 17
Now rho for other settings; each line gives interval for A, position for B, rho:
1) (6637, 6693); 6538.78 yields 13.6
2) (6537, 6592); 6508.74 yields 14.2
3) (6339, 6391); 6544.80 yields 14.1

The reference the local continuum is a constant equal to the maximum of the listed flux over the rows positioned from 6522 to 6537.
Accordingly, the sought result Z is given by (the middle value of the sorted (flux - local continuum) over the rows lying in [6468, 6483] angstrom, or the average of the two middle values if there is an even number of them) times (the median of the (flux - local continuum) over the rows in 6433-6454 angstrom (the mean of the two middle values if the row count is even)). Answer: 0.067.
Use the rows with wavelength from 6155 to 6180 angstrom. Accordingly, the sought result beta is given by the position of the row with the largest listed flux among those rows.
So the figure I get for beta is 6167.32 angstrom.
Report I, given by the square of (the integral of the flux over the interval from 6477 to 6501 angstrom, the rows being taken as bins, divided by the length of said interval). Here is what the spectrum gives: 260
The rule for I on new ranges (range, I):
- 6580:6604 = 265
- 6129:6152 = 292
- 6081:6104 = 305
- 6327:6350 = 286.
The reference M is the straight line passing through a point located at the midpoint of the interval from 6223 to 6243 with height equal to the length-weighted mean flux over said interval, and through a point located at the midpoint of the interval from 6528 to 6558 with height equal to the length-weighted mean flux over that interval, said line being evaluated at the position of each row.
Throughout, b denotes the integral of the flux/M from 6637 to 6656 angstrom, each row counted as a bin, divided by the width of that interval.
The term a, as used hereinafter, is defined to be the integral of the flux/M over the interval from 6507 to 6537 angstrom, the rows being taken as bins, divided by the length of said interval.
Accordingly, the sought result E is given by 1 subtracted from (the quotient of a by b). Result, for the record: 0.014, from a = 1.01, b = 0.99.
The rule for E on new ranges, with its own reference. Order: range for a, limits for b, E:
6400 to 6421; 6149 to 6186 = 0.017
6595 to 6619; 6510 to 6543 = 0.006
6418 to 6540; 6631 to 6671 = 0.004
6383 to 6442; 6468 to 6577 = 0.019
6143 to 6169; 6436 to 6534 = -0.011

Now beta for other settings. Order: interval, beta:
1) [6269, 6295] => 6290.67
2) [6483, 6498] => 6484.80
